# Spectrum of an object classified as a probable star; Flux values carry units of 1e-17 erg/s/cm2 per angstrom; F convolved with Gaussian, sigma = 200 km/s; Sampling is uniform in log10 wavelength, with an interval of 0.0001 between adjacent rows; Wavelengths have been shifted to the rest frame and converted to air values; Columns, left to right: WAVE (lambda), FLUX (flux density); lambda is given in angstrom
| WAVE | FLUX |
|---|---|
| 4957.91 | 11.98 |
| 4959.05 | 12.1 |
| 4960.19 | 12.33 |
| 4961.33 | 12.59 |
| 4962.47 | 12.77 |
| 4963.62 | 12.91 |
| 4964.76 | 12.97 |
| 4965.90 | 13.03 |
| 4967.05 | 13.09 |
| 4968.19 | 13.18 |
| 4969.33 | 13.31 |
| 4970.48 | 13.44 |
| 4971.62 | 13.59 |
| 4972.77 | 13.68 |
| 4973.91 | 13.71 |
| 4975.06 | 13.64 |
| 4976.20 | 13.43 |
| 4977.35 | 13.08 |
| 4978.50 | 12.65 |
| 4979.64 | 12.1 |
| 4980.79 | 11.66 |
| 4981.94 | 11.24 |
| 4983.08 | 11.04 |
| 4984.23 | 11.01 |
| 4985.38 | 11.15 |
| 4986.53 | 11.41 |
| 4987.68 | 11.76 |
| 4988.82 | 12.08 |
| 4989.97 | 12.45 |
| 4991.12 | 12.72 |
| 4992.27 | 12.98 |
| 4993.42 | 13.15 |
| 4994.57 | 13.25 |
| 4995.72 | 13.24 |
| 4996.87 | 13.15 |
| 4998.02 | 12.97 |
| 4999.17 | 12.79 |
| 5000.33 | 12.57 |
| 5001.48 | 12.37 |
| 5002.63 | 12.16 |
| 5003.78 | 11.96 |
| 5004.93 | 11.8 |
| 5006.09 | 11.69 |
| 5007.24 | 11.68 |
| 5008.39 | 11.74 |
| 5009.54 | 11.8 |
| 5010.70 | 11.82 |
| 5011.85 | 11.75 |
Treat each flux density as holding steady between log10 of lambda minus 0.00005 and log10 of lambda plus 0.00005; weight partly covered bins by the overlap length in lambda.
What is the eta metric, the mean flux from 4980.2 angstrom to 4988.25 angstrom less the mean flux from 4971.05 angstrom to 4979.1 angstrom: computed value -2.1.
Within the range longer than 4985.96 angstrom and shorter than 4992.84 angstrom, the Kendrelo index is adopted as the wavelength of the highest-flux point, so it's 4992.27 angstrom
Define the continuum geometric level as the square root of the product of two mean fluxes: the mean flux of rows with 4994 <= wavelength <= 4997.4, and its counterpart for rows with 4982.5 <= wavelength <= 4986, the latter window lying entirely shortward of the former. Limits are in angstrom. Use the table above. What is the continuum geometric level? 12.1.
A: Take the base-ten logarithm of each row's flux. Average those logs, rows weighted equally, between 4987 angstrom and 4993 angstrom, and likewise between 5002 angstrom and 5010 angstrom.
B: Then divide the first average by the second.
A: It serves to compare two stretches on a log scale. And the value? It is 1.02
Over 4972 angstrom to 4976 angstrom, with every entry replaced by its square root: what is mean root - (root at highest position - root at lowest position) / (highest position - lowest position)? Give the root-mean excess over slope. 3.70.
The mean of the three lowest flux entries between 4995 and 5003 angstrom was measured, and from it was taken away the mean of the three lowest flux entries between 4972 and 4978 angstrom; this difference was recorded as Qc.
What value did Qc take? -1.0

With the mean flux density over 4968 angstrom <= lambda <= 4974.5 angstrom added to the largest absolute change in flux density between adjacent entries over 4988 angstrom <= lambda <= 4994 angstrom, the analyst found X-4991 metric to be 13.9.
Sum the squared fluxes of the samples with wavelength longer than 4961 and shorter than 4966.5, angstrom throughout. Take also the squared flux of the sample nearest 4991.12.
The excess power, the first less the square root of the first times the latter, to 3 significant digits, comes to 461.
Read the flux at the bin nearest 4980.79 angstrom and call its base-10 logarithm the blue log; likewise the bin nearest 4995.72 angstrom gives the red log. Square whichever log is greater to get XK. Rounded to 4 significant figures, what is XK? 1.259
